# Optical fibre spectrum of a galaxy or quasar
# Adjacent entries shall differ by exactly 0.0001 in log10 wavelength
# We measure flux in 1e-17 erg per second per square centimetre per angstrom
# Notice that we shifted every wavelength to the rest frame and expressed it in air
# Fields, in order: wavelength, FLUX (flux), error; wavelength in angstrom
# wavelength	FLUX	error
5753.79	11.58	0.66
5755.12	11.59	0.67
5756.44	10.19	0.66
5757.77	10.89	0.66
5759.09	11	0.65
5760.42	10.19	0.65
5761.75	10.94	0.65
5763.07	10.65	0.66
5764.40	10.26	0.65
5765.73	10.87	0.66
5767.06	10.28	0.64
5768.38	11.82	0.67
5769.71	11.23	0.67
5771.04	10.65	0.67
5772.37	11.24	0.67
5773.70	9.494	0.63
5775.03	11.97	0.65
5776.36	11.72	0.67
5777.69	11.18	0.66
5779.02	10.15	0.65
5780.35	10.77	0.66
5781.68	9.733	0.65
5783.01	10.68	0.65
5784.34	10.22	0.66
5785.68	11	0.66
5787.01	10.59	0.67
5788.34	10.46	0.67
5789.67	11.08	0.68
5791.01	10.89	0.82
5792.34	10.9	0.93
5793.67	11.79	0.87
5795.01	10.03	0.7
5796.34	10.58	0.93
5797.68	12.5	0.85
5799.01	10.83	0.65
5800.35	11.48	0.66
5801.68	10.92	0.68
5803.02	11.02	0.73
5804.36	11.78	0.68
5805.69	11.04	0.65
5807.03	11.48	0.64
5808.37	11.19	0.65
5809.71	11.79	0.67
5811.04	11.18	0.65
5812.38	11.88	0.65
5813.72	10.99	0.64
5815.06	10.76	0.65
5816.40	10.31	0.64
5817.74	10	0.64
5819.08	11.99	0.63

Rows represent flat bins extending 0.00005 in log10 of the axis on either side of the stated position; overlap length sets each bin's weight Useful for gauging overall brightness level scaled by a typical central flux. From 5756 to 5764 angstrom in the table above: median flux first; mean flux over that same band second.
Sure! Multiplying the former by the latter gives 115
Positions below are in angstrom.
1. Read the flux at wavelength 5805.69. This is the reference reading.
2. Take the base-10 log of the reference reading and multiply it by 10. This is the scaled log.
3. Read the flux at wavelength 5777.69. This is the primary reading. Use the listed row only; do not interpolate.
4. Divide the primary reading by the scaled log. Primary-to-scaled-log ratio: 1.07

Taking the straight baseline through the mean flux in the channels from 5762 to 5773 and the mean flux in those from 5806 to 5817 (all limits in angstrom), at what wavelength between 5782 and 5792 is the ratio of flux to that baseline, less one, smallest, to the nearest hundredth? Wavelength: 5784.34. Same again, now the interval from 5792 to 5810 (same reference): 5795.01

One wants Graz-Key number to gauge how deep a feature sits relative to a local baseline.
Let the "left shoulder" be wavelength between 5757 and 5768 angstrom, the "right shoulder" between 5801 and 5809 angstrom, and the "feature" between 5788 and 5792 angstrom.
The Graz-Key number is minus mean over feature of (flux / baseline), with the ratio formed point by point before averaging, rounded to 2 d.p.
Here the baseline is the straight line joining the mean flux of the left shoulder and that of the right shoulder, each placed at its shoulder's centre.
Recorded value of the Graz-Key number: -0.98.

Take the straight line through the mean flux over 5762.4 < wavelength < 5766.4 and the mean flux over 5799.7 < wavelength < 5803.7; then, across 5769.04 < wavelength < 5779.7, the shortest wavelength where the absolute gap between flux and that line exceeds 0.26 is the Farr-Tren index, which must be 5769.71 angstrom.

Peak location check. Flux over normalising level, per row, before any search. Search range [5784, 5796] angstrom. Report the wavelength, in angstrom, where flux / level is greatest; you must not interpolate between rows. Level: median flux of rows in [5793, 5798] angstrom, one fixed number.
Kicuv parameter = 5793.67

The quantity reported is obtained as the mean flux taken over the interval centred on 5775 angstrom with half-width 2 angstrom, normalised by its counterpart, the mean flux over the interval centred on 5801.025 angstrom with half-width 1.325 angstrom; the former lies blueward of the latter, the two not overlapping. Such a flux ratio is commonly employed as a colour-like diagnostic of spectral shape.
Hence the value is 0.99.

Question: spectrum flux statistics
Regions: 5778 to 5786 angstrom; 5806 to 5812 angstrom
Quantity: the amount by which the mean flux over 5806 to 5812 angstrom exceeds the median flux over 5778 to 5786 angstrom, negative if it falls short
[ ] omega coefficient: 1.0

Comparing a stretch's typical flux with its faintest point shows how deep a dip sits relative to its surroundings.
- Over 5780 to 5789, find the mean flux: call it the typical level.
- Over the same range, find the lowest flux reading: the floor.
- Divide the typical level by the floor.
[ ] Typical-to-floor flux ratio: 1.08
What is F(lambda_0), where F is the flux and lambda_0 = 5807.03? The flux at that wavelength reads 11.48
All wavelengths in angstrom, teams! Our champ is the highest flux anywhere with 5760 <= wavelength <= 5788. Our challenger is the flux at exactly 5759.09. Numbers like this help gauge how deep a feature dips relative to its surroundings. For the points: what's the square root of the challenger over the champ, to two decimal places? 0.96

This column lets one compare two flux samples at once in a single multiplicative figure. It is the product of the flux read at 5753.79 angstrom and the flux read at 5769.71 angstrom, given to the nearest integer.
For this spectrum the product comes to 130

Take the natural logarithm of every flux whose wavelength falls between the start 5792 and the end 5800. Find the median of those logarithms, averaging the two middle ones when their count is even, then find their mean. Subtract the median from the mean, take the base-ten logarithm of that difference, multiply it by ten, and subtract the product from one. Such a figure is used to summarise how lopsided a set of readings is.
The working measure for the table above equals 18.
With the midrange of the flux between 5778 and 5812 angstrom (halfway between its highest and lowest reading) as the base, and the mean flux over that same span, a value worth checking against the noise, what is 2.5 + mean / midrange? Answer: 3.49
